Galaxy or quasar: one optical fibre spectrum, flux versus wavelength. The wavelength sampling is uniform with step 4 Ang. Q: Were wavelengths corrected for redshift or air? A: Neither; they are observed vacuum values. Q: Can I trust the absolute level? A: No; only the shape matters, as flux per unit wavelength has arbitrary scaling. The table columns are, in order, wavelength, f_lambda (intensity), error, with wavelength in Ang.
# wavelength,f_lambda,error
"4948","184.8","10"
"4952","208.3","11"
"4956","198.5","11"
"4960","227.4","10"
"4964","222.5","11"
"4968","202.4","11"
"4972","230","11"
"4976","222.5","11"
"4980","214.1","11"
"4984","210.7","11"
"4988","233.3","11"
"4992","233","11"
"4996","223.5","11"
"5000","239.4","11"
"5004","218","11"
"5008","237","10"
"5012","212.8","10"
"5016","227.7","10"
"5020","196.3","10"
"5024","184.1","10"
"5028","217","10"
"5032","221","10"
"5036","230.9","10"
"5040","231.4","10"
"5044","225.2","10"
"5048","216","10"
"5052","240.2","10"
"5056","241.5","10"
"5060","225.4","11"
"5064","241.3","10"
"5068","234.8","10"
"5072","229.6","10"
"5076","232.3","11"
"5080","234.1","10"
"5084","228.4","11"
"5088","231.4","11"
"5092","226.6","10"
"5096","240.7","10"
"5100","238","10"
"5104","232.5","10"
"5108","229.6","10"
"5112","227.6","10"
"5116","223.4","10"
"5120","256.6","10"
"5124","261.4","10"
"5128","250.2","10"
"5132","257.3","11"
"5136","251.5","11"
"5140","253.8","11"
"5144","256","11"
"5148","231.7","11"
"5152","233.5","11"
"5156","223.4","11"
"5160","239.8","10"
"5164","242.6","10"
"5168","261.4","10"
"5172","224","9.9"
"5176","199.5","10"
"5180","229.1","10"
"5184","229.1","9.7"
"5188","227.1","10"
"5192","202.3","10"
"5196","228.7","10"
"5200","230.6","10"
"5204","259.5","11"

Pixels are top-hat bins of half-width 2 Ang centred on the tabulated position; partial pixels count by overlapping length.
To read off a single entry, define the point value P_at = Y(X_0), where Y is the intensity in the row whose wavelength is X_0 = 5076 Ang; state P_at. 232.3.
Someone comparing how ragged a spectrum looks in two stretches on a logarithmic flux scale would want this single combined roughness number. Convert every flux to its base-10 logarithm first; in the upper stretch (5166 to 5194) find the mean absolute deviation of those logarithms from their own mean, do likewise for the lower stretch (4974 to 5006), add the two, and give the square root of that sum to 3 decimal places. 0.206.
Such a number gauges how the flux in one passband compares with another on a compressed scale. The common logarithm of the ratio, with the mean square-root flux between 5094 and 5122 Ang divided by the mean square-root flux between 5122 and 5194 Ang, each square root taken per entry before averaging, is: -0.0016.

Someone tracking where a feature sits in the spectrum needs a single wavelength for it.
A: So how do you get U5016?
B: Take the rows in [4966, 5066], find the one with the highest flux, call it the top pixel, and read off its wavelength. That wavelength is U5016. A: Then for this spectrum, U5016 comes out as 5056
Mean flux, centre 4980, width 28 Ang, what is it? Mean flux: 221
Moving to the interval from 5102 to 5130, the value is 240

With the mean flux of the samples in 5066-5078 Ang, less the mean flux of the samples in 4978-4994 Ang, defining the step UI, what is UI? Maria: 9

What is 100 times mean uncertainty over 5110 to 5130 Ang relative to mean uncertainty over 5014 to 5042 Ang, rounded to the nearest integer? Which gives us 100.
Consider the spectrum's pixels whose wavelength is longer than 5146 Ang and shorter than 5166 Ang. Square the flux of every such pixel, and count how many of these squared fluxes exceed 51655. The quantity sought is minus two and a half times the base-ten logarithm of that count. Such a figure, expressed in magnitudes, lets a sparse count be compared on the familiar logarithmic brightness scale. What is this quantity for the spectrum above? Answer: -1.5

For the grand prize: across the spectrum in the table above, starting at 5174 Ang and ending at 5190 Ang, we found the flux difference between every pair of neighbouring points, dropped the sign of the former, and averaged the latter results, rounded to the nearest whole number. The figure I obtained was 11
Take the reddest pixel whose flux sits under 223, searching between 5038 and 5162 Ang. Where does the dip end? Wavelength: 5048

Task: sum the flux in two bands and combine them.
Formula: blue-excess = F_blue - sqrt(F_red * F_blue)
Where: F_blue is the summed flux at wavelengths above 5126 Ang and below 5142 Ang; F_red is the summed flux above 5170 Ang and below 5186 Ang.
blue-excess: 68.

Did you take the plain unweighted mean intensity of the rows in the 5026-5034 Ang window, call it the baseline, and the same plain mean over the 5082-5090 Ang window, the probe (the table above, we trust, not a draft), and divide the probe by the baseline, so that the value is 1.05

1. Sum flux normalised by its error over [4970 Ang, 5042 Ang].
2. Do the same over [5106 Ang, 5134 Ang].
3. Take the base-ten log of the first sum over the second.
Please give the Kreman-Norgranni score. 0.4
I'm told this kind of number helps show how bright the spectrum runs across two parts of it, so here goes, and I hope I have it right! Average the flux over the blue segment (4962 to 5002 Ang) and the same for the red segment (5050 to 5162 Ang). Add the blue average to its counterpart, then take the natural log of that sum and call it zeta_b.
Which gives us 6.13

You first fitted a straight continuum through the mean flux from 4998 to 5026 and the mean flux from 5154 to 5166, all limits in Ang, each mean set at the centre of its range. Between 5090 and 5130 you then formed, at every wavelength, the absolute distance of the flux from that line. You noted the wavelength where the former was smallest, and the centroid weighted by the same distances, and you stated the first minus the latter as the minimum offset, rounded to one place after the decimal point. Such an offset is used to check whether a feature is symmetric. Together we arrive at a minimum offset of -24.7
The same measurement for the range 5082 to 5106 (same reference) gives -4.0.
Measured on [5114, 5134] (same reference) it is -9.2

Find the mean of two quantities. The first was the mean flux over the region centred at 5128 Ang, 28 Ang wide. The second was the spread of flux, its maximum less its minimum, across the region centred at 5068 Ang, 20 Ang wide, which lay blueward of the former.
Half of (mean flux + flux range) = 133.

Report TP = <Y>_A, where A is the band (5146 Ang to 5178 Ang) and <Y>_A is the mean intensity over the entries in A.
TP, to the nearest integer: 232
